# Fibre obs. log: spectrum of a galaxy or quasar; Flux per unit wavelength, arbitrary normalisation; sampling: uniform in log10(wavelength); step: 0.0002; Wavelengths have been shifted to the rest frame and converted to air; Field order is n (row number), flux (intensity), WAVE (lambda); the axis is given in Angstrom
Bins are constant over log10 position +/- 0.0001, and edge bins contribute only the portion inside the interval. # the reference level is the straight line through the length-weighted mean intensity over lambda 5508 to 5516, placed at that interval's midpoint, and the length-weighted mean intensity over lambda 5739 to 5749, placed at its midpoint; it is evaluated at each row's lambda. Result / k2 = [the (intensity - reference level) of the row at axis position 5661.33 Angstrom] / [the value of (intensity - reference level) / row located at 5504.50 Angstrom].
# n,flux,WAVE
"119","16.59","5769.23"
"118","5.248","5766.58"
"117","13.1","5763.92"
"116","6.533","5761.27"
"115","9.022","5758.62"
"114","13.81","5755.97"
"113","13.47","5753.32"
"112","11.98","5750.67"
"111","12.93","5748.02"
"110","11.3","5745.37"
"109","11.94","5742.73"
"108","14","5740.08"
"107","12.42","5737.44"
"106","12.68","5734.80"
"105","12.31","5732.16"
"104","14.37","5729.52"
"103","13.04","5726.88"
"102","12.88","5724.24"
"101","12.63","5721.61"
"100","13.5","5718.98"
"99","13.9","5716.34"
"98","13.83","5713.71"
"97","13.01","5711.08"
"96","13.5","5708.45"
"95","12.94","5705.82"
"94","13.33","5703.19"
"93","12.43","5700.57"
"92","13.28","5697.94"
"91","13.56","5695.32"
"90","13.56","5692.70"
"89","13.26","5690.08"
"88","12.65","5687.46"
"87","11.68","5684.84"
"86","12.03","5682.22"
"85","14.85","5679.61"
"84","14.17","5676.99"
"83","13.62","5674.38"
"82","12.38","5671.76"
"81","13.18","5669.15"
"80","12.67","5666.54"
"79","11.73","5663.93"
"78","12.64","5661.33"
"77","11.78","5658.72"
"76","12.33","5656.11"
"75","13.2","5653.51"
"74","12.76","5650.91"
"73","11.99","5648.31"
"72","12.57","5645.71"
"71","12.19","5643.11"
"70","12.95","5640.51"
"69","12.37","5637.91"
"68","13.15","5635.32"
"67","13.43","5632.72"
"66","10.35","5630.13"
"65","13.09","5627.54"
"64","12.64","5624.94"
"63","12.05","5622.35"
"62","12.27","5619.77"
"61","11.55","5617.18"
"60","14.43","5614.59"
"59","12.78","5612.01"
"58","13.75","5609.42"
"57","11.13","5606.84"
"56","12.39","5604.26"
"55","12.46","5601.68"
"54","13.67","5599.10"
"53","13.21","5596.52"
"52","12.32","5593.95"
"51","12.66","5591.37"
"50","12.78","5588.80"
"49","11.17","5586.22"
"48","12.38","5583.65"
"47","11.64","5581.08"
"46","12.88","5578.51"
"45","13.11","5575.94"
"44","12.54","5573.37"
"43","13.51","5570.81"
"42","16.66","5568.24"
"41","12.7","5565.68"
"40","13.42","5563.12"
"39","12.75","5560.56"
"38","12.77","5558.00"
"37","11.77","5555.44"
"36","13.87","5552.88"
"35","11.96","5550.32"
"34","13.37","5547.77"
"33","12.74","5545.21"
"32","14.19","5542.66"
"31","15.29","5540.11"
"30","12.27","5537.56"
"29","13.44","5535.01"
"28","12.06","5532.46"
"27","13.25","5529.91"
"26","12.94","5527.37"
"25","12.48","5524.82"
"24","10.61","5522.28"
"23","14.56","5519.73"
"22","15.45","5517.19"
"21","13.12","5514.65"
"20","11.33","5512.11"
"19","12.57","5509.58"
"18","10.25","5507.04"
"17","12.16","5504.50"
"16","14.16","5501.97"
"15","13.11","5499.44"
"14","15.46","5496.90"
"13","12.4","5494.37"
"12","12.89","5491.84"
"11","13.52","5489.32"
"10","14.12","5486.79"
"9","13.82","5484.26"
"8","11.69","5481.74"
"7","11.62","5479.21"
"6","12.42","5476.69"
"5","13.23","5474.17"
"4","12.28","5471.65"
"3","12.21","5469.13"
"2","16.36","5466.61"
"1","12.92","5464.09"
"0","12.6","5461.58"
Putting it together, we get -1.7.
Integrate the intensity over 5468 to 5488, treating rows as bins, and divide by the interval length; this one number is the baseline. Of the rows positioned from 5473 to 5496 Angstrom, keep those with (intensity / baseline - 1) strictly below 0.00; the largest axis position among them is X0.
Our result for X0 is 5494.37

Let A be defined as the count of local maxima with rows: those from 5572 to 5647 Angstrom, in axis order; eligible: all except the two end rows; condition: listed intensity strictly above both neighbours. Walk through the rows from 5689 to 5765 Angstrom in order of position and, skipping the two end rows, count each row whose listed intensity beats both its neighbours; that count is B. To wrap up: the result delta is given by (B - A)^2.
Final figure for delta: 4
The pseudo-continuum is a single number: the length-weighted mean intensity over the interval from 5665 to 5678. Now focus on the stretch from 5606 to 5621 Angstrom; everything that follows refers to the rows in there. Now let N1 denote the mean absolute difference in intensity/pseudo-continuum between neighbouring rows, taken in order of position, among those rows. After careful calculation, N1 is 0.13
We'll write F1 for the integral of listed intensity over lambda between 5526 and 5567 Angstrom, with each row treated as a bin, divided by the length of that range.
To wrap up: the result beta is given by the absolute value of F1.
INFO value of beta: 13.1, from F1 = 13.1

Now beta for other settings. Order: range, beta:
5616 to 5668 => 12.4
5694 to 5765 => 12.7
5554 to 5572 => 13.4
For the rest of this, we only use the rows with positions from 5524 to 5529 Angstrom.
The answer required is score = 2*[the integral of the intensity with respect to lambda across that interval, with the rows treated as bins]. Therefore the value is 128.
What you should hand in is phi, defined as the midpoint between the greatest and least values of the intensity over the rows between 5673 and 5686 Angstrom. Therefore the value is 13.3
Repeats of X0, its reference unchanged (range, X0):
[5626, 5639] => 5637.91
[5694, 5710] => 5700.57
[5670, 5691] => 5687.46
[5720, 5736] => 5732.16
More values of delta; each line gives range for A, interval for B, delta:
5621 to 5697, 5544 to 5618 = 9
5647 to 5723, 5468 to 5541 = 1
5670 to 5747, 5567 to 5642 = 4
